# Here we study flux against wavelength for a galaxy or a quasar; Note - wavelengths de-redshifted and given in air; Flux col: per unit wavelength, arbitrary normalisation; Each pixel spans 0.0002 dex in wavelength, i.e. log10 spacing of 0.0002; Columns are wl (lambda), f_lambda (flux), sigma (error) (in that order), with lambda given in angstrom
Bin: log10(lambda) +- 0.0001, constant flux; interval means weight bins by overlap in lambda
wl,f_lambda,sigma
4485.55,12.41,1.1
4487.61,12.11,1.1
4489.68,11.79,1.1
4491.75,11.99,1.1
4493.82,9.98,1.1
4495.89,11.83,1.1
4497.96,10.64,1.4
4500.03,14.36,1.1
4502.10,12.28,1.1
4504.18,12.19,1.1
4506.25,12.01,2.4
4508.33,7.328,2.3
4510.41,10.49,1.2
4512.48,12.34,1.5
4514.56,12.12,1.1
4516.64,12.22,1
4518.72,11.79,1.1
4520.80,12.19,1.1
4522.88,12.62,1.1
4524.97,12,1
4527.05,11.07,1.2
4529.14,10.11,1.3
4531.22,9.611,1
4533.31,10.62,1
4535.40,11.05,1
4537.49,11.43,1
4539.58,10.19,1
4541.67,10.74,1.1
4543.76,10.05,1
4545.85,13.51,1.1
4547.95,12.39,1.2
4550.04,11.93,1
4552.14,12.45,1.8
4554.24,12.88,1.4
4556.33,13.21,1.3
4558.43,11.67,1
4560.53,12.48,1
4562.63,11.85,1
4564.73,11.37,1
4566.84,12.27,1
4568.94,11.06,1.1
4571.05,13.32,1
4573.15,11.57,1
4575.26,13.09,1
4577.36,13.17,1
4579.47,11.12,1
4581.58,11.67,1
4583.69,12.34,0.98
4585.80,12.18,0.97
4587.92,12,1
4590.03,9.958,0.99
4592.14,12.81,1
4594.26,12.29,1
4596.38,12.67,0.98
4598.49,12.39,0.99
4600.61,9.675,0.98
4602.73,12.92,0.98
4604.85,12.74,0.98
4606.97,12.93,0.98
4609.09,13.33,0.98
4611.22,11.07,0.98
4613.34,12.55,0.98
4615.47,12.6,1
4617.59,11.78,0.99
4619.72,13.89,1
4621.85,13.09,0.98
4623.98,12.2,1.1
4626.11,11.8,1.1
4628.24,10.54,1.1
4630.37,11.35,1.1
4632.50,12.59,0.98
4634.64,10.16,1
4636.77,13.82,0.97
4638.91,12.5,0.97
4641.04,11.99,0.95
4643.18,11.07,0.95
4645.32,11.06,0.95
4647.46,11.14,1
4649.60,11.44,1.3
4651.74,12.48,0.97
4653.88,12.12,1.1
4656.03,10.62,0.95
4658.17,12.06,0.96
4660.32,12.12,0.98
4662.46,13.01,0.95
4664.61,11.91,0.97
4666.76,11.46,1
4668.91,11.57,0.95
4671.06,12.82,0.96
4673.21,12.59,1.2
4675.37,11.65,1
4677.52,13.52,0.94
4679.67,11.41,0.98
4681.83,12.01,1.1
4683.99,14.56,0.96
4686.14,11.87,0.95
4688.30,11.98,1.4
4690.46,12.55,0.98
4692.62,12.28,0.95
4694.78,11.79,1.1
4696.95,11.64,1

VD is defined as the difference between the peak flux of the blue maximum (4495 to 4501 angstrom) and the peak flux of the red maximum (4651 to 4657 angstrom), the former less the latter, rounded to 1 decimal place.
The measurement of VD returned 1.9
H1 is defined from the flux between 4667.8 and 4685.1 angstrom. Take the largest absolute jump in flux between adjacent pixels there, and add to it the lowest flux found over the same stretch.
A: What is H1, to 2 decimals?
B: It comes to 13.96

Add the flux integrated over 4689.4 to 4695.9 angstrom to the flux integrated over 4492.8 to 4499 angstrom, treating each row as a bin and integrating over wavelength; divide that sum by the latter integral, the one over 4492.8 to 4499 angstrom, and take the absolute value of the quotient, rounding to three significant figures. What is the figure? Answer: 2.18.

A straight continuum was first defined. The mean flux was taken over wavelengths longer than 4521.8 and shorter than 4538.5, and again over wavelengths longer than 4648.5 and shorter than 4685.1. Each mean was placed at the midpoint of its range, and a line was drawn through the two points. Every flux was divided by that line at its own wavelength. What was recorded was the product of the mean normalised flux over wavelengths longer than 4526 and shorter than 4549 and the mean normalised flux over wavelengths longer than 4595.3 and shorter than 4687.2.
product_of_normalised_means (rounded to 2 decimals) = 1.00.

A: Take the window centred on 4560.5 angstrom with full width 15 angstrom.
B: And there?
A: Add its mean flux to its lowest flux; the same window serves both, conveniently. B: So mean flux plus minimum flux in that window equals 23.6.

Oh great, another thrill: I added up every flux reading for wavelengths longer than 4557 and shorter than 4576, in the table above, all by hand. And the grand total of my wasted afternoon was 108.7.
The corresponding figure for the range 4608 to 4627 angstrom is 112.3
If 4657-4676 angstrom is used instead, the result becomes 109.2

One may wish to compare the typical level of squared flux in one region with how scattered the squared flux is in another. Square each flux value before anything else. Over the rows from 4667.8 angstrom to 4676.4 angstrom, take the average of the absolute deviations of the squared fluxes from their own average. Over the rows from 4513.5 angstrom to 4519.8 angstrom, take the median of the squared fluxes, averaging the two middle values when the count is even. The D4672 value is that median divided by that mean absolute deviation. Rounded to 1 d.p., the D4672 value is 11.0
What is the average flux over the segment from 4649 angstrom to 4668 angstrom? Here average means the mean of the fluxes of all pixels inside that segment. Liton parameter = 11.9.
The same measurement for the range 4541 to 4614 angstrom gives 12.1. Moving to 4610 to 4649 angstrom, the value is 12.0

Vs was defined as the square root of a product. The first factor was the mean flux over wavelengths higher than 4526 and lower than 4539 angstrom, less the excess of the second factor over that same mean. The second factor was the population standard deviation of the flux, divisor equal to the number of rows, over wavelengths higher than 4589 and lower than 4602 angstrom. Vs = 5.1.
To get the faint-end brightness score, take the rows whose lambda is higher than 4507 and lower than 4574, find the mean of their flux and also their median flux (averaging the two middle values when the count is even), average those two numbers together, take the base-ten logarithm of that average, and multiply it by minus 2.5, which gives -2.67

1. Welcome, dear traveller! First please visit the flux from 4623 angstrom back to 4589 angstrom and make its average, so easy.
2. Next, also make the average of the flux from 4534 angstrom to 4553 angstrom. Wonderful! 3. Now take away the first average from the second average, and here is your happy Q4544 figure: -0.8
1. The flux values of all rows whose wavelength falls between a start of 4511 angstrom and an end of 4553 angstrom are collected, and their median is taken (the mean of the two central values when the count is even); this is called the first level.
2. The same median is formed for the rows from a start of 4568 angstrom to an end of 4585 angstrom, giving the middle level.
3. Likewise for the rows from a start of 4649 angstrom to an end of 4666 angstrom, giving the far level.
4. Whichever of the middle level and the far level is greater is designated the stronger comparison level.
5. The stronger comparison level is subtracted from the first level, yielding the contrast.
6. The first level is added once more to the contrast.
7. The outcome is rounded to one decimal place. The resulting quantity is 11.6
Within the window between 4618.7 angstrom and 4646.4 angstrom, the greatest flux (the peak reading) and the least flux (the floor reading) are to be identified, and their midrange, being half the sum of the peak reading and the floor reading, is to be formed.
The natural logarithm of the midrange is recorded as 2.49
